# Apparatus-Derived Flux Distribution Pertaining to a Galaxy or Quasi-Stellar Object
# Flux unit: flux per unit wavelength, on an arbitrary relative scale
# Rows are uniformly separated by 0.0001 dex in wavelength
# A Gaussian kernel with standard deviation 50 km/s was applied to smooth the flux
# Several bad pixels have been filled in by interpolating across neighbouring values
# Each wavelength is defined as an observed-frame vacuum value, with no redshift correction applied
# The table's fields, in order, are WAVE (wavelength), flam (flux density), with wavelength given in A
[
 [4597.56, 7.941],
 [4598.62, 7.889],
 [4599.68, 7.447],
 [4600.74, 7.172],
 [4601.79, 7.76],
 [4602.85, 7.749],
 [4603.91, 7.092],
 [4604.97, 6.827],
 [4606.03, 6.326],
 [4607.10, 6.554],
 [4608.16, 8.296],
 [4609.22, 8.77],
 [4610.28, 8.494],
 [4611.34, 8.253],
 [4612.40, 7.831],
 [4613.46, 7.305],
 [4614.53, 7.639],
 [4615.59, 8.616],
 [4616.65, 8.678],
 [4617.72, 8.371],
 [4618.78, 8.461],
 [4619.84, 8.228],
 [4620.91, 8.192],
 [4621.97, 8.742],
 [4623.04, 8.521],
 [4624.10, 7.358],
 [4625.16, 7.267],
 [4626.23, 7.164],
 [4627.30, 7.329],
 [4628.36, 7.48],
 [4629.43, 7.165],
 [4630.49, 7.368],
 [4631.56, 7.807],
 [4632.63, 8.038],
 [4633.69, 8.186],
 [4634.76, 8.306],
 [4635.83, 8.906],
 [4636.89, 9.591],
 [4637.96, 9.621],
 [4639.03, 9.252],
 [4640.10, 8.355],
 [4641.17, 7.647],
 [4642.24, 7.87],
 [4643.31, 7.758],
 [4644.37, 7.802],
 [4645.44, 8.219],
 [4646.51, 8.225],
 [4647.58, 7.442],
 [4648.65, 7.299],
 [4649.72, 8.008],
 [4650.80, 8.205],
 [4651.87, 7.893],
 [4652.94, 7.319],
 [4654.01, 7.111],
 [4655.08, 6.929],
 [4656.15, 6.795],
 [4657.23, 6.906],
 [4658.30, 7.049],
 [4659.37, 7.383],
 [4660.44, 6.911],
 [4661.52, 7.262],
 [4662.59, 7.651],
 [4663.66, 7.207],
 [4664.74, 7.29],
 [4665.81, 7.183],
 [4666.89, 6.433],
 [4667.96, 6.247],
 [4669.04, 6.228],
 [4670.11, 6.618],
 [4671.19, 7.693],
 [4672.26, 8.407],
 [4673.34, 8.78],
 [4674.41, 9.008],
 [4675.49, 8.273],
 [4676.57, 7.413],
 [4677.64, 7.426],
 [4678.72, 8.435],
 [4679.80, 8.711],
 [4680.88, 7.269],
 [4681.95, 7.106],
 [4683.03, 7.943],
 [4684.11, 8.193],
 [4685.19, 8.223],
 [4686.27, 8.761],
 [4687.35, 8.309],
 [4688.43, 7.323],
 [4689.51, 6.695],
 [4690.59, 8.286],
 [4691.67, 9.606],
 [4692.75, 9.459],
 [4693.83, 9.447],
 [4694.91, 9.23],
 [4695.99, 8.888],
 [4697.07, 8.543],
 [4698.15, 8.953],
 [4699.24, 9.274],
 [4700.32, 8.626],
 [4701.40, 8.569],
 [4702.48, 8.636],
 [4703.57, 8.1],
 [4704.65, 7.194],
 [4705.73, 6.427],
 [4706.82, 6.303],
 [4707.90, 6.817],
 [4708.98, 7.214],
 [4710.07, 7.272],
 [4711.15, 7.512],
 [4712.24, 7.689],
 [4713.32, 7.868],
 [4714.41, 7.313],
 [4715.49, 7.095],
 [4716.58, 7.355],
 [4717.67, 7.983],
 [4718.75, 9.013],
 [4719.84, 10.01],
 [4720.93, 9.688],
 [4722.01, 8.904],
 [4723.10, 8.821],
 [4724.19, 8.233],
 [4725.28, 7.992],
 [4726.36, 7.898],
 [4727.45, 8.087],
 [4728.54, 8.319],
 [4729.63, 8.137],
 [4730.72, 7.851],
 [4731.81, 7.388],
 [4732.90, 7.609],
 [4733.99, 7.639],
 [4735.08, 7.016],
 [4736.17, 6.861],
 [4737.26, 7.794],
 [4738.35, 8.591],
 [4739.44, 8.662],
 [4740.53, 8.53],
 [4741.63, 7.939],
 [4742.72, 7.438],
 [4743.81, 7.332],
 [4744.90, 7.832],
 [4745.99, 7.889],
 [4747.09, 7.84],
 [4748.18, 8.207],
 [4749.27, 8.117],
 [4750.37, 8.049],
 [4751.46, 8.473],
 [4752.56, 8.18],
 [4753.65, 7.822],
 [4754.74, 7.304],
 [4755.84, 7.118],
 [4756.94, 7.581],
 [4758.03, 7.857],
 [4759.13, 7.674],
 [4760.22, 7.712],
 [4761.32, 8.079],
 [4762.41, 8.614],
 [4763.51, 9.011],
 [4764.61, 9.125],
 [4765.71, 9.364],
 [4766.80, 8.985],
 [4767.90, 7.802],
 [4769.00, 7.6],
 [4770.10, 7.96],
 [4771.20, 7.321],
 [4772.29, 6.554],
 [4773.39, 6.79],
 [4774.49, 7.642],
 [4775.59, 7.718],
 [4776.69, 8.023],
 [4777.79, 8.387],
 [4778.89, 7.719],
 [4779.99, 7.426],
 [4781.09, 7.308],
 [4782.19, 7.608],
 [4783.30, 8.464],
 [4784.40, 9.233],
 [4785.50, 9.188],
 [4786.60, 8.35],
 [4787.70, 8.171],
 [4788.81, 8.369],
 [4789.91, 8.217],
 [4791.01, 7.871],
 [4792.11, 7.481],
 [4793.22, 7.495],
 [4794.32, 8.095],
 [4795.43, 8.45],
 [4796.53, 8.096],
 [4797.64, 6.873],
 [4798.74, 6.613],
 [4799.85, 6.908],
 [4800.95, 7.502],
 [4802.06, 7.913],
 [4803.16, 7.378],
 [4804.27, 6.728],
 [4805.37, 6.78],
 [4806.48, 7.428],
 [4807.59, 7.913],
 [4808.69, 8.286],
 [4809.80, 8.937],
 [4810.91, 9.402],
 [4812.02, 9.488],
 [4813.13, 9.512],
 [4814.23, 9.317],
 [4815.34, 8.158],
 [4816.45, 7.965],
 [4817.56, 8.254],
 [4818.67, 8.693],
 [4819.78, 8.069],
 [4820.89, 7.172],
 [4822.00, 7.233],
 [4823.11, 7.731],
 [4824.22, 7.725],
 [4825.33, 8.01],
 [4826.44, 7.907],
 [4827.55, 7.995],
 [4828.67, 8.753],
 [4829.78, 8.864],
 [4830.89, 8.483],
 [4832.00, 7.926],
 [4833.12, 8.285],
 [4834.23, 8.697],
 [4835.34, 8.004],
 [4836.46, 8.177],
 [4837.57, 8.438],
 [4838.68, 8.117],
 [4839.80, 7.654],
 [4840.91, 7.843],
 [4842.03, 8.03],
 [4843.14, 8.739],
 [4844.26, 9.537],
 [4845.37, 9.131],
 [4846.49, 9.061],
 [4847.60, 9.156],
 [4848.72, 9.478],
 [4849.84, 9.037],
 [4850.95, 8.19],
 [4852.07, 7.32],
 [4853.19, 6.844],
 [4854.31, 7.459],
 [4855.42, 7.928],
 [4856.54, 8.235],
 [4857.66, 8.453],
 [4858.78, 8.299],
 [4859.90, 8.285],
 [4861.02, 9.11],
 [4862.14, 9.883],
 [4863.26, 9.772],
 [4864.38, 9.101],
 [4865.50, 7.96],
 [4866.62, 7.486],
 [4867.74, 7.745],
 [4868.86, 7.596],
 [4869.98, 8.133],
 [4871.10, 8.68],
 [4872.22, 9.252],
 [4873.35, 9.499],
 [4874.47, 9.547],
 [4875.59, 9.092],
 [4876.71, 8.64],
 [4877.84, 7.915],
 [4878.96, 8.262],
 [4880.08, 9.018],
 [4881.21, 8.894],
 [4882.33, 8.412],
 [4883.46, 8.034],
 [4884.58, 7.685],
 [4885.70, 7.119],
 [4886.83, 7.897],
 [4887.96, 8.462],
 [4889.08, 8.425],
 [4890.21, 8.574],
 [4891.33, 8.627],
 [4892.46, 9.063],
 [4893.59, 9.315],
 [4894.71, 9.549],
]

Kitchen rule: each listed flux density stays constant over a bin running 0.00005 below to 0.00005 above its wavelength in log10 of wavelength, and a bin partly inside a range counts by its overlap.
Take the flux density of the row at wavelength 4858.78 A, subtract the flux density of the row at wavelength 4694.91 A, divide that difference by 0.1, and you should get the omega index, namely -9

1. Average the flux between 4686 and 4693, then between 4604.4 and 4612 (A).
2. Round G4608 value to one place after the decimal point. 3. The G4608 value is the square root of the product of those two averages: 8.0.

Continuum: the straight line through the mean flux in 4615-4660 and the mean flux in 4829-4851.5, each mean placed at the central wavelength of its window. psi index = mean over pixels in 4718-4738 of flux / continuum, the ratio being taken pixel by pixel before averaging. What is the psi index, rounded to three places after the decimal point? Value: 0.998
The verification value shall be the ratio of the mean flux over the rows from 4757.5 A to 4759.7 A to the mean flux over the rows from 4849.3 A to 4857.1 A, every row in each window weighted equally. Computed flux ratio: 0.99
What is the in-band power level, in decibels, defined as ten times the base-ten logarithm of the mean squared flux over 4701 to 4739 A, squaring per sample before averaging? 18.0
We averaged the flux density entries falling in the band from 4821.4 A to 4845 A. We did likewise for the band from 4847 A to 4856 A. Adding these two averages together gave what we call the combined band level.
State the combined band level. 16.4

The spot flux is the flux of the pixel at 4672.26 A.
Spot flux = 8.407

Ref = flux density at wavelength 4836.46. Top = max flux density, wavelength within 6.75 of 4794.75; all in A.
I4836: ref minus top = -0.27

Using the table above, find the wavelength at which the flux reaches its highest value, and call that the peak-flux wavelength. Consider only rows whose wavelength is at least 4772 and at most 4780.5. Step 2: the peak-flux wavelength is 4777.79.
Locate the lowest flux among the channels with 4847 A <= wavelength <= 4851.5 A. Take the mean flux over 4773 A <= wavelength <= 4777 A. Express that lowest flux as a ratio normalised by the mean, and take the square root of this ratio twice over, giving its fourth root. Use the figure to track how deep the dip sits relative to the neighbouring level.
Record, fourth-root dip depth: 1.02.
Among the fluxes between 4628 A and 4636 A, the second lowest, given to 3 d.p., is 7.368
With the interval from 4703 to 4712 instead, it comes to 6.427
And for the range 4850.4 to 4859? 7.320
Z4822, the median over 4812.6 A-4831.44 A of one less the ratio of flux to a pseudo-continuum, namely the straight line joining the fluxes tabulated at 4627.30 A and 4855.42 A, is -0.03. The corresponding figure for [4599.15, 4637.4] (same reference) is -0.07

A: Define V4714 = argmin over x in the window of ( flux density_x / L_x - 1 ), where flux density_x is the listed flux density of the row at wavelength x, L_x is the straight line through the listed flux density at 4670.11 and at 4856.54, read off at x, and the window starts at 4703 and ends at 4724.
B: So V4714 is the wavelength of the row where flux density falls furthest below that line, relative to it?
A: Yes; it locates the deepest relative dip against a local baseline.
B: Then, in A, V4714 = 4706.82 A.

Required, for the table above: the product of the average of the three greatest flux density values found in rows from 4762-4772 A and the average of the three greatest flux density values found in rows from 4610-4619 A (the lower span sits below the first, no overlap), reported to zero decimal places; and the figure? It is 79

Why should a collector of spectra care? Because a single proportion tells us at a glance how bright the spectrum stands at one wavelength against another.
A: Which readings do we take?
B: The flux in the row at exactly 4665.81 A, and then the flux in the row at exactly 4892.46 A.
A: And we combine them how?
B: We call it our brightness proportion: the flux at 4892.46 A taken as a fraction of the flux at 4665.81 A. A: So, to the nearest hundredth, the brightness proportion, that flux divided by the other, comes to 1.26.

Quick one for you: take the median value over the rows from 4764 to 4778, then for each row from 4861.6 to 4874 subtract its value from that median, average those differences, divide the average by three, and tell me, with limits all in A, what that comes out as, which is -0.28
